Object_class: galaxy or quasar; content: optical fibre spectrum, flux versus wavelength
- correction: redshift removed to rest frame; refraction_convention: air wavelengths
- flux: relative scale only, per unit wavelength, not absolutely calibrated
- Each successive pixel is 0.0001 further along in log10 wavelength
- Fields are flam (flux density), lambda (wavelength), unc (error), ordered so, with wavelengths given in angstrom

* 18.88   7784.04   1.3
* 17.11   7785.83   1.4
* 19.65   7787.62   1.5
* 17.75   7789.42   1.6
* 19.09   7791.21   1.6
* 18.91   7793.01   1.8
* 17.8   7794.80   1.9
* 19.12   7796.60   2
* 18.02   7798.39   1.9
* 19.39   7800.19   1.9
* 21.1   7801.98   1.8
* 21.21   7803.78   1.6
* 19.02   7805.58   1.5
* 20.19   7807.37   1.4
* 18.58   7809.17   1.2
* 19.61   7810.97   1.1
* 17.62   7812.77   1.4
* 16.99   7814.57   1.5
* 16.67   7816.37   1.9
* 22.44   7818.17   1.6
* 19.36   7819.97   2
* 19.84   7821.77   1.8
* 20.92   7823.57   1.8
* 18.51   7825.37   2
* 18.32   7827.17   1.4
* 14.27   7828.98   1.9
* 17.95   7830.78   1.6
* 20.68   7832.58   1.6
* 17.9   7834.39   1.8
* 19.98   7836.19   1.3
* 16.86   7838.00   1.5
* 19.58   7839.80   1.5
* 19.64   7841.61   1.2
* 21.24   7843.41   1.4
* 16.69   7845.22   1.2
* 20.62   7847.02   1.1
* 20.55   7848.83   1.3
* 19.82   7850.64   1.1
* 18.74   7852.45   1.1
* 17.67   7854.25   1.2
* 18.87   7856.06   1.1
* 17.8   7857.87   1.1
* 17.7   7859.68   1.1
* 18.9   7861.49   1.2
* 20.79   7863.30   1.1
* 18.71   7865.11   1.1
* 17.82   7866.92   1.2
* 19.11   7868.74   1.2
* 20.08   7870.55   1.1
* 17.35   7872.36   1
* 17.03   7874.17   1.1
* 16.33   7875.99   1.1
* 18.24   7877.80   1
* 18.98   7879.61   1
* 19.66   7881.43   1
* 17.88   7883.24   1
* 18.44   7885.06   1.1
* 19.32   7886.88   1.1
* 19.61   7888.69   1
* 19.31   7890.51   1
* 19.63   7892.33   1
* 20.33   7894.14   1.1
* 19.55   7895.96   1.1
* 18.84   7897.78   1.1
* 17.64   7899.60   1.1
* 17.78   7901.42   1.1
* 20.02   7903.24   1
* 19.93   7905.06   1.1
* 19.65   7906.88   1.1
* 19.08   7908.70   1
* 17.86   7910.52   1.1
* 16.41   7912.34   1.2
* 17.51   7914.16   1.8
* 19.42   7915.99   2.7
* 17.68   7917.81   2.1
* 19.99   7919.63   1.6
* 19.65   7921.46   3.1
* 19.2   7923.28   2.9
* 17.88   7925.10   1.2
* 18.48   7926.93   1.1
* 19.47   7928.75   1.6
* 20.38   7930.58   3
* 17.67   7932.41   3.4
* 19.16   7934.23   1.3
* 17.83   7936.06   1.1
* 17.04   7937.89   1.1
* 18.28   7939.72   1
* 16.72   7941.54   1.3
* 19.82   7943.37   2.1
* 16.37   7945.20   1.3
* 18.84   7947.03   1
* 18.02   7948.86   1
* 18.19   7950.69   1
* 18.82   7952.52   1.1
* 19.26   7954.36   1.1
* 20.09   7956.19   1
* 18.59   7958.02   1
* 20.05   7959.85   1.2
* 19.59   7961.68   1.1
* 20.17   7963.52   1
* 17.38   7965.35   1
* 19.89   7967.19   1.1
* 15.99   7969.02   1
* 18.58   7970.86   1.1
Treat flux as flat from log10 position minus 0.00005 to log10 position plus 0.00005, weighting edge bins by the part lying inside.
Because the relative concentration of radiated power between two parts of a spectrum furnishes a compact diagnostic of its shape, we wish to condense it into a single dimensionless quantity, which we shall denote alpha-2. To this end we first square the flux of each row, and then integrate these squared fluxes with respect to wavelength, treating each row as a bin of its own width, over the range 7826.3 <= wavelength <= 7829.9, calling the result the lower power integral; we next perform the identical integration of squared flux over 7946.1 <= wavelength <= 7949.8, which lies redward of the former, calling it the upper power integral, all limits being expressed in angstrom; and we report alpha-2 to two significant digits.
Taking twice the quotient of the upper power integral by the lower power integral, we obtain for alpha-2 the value 2.6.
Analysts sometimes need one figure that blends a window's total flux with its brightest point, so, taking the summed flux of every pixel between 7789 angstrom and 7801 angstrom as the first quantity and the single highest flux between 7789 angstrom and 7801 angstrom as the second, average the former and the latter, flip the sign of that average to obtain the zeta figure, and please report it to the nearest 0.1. -74.7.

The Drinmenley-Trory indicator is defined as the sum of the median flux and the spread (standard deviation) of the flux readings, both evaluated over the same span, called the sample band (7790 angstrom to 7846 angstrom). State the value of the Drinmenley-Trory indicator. 20.8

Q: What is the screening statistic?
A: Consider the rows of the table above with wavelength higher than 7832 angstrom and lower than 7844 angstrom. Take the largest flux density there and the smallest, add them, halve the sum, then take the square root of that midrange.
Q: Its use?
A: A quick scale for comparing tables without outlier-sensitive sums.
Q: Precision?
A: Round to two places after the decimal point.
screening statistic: 4.36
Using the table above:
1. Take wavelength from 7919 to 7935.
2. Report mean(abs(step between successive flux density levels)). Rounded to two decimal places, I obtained 1.10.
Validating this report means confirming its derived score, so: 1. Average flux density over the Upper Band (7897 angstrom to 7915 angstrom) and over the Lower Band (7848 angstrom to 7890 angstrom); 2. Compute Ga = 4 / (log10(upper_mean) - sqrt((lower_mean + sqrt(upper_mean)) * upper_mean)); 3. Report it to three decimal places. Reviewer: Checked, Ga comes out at -0.207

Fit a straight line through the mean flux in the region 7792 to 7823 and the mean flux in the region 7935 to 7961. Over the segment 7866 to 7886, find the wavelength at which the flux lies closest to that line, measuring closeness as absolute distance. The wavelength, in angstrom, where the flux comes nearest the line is 7879.61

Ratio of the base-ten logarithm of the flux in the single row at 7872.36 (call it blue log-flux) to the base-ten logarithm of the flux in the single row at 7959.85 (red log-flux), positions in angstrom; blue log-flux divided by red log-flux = 0.95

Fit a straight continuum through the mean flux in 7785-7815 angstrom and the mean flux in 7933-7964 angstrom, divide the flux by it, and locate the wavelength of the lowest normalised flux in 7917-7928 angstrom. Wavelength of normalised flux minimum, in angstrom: 7917.81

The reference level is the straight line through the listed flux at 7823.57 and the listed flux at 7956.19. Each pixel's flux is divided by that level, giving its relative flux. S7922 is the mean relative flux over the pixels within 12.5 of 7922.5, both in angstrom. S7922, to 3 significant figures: 0.918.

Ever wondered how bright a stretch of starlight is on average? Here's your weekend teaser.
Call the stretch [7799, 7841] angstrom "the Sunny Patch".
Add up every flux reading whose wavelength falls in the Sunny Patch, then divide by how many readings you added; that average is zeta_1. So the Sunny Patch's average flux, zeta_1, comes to 19.0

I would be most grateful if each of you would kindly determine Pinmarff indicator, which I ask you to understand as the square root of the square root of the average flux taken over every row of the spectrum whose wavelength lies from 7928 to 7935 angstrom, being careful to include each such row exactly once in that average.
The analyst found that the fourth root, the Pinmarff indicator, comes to 2.092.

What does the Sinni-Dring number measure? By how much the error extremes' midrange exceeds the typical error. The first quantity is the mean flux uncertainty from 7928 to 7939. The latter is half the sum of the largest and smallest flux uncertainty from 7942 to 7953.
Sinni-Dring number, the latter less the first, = -0.4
